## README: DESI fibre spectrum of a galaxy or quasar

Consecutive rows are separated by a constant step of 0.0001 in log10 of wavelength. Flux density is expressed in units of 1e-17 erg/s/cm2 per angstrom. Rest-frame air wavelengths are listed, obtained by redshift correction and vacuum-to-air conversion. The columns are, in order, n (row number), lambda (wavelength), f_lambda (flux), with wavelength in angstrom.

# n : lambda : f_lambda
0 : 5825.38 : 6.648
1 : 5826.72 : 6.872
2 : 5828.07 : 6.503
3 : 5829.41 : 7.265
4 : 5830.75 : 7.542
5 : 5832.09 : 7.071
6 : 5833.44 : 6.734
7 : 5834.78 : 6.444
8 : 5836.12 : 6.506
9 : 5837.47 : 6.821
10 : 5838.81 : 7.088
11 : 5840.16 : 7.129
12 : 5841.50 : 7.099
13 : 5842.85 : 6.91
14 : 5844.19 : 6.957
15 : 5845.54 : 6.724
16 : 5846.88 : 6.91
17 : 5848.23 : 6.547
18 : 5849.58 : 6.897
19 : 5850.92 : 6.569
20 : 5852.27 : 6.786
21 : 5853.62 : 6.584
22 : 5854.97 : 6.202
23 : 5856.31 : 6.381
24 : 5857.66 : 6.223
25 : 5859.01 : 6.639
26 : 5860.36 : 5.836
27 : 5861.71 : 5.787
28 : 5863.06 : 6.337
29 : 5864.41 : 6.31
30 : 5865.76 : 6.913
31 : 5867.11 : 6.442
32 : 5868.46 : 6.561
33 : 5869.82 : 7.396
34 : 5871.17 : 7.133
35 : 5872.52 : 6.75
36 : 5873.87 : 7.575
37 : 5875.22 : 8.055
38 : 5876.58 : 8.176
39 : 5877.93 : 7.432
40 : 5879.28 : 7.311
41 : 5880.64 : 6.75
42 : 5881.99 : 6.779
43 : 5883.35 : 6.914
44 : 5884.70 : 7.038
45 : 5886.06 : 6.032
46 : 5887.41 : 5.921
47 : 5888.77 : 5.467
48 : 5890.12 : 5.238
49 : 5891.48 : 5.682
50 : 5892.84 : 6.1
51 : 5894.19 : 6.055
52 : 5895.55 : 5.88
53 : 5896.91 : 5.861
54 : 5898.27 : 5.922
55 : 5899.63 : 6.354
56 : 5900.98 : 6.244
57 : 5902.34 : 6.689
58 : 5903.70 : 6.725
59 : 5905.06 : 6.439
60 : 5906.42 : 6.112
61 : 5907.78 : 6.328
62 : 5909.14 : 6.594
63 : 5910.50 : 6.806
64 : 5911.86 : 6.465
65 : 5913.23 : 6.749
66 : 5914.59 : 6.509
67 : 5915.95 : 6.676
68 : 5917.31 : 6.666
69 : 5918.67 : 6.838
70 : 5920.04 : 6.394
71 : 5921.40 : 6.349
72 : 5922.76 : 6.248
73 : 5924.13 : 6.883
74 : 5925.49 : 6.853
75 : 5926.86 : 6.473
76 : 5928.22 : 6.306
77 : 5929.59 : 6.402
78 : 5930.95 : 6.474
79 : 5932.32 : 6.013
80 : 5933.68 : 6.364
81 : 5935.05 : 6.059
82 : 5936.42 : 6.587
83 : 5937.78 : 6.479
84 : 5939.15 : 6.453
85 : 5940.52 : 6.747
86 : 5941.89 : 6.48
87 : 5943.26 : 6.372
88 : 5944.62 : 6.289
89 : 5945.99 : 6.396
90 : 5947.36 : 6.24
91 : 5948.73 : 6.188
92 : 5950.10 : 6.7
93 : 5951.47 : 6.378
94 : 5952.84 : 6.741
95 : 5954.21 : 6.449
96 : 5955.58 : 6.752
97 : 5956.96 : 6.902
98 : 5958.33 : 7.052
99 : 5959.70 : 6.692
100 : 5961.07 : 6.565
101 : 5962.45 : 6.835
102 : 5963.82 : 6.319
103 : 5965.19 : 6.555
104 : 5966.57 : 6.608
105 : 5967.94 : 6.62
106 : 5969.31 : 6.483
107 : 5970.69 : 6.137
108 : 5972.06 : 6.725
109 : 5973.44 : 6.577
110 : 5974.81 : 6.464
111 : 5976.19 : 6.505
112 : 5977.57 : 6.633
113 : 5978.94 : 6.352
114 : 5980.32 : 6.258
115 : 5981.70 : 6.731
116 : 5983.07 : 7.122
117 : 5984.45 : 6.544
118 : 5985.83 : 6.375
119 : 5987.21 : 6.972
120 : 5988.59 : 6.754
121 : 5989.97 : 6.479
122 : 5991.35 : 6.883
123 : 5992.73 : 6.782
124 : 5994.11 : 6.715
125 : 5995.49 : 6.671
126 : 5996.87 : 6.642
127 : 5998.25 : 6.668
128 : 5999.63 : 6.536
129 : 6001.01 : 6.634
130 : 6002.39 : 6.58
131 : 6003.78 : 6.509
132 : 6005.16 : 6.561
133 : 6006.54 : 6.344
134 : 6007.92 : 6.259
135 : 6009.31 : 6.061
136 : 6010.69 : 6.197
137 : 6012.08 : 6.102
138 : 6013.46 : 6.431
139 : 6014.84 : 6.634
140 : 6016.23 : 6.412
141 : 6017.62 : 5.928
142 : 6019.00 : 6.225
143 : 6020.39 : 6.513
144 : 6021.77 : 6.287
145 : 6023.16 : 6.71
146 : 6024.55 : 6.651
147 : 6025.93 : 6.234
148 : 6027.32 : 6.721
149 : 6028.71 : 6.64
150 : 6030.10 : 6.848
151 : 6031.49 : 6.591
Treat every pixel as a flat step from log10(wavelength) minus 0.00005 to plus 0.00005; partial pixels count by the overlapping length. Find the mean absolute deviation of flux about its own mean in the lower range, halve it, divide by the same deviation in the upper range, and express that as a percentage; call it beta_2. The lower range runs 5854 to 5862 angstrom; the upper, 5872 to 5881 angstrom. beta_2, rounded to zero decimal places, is 29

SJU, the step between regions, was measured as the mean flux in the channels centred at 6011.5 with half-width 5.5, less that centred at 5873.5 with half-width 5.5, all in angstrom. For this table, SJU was -1.1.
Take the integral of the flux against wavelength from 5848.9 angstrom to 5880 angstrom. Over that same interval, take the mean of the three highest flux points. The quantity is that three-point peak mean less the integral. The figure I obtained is -203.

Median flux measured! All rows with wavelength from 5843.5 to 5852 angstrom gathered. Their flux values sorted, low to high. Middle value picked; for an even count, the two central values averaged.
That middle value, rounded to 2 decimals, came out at 6.81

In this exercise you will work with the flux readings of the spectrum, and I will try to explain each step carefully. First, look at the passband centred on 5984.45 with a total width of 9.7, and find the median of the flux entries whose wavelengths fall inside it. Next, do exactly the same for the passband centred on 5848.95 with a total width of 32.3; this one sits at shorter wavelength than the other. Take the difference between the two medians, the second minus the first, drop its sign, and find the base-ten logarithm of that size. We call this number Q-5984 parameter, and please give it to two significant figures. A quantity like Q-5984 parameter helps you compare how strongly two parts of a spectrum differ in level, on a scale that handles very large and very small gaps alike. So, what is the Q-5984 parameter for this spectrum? -0.92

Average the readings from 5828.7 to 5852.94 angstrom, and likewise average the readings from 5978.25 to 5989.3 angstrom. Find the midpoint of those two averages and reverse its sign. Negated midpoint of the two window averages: -6.76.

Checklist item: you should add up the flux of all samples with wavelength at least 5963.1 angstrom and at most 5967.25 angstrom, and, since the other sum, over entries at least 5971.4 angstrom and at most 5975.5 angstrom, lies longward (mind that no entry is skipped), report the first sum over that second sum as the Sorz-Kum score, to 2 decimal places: 0.99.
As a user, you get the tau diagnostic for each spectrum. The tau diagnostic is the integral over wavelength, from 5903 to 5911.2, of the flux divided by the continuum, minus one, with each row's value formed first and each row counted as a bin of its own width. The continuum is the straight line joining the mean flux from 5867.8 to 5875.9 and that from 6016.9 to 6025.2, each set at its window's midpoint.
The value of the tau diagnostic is -0.63 angstrom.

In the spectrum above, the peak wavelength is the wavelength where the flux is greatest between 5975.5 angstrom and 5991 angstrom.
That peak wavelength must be 5983.07 angstrom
